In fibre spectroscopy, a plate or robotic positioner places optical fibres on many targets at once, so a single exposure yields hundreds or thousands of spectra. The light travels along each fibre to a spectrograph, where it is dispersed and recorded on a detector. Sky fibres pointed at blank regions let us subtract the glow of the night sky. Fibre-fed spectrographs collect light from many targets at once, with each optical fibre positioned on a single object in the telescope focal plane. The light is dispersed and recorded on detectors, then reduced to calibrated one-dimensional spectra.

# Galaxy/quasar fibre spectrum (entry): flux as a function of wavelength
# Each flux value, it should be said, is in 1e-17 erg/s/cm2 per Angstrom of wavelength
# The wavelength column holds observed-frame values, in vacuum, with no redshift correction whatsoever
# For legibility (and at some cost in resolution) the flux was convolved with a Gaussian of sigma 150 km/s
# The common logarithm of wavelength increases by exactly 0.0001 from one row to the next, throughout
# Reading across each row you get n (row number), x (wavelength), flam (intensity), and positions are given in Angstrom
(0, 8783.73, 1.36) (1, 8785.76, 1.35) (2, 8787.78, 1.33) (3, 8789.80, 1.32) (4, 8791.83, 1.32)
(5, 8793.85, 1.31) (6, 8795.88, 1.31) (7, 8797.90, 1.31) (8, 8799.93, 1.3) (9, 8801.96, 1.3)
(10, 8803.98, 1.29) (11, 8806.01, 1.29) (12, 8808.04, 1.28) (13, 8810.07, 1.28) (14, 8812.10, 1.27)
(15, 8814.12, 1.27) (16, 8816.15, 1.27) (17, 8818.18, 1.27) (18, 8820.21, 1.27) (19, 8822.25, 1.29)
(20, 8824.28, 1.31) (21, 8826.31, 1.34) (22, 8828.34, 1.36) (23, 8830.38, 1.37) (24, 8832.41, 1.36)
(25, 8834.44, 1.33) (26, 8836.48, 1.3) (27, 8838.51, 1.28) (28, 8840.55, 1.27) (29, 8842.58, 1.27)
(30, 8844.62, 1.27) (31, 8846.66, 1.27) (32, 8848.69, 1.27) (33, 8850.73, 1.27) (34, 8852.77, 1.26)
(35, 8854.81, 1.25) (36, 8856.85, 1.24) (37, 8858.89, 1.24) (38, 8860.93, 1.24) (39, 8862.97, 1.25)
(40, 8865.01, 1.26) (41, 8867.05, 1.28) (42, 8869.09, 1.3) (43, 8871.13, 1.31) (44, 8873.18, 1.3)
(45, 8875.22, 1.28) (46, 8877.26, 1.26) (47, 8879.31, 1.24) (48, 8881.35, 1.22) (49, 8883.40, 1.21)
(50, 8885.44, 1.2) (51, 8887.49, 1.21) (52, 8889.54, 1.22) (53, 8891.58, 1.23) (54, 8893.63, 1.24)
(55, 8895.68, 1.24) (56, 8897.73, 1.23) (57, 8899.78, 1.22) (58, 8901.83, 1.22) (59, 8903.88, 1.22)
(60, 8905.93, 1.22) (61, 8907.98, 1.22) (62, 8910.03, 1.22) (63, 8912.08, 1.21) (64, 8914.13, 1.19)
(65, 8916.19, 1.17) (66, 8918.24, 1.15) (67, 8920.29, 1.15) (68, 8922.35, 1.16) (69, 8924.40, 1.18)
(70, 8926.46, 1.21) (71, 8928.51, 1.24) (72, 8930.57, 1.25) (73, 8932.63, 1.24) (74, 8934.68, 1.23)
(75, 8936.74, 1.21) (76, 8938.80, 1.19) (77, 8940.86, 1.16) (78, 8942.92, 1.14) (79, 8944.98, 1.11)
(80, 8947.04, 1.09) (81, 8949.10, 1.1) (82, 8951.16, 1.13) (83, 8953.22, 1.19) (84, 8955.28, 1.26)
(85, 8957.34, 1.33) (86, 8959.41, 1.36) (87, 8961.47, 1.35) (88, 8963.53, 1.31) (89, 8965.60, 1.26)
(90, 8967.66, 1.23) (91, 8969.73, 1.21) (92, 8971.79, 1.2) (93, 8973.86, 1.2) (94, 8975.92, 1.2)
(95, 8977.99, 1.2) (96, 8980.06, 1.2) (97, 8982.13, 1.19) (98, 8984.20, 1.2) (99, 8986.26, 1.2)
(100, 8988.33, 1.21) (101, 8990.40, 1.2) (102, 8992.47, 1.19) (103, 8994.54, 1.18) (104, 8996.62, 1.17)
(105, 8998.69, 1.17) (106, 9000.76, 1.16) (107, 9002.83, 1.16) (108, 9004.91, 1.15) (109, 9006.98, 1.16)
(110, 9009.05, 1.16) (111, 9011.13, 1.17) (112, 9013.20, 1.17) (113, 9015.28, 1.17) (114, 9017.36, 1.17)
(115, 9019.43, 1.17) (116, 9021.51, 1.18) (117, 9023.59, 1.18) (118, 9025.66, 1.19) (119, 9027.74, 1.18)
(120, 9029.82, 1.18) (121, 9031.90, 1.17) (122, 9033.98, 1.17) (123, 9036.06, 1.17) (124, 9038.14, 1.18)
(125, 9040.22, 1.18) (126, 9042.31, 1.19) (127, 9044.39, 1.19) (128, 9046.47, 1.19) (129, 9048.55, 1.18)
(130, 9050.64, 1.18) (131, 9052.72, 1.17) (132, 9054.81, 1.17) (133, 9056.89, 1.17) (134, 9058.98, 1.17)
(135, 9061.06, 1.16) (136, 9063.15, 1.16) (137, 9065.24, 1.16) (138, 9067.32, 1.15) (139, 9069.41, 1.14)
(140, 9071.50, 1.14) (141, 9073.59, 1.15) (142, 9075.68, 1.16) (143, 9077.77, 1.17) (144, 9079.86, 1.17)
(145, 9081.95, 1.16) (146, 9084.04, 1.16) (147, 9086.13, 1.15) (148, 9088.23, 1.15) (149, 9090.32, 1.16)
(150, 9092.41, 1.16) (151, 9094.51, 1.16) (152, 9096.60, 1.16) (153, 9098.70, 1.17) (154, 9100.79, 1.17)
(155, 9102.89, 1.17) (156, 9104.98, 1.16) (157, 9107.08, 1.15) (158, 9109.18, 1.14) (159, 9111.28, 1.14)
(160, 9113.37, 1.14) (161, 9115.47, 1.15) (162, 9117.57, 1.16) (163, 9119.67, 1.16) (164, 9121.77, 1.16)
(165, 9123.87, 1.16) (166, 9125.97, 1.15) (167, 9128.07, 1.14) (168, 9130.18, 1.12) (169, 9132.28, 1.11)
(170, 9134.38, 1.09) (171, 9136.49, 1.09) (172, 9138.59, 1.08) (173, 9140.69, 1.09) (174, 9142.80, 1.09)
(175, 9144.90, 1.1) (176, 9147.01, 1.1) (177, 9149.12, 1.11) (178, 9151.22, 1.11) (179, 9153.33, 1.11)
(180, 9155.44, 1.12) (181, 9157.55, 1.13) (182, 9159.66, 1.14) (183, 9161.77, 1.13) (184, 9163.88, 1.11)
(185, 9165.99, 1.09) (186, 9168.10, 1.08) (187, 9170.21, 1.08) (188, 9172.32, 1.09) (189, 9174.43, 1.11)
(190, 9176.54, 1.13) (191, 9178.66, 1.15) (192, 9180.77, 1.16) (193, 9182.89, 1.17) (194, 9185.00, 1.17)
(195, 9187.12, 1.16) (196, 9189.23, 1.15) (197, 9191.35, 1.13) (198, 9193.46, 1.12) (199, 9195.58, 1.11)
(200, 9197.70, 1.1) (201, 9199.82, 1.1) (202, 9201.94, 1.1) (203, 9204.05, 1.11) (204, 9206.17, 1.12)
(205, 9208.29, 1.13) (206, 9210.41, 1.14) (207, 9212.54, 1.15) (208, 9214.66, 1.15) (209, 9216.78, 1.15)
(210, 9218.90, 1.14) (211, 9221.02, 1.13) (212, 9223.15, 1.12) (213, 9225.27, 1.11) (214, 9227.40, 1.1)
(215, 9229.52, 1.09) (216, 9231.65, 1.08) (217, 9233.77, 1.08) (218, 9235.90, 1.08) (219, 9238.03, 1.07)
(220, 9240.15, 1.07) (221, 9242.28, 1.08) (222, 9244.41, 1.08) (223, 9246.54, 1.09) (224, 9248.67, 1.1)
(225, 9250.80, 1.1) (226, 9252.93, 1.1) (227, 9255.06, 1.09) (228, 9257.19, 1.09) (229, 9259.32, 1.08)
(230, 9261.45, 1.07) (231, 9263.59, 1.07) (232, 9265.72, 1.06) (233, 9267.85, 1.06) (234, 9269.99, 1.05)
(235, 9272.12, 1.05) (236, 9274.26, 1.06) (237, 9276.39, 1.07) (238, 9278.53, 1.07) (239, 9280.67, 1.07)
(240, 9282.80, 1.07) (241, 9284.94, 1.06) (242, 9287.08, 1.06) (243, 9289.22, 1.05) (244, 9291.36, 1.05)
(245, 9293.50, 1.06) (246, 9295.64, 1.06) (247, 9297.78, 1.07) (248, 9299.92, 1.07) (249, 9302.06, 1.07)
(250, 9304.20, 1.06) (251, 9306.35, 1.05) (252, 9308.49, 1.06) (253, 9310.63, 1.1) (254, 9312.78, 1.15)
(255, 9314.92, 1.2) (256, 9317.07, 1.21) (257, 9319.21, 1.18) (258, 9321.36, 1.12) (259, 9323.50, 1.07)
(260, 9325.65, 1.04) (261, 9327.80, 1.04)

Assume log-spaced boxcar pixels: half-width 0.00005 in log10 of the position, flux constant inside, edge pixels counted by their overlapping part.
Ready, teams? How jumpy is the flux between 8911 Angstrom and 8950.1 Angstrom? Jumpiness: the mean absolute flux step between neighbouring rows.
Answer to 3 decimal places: 0.018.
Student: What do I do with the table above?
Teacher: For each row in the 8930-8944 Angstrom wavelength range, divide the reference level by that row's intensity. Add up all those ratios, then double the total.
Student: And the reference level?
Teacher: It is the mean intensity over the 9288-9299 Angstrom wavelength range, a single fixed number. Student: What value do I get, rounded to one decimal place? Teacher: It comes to 12.3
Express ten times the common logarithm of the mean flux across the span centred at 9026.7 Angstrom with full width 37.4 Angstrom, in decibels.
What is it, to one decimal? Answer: 0.7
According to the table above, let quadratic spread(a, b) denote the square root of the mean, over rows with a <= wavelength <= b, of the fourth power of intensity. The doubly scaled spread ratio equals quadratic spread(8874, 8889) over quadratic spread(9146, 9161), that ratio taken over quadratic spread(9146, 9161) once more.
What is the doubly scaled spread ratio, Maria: 1.0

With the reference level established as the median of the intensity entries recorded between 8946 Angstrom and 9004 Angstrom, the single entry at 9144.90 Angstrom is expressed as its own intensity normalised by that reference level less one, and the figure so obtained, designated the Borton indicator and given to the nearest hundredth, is -0.08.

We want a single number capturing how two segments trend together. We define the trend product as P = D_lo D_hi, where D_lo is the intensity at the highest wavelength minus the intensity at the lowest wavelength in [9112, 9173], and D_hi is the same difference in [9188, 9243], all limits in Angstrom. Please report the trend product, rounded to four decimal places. 0.0035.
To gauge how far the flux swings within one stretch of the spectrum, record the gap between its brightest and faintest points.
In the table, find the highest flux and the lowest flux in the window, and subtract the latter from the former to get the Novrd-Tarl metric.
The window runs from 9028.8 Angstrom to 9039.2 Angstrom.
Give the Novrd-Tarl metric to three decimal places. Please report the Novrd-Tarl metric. 0.010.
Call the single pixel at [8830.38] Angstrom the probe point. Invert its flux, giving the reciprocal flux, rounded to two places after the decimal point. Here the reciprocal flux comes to 0.73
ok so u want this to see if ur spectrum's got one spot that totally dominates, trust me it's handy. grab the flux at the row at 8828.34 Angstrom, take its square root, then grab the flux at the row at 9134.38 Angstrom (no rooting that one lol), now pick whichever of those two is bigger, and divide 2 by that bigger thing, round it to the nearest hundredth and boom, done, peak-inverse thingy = 1.71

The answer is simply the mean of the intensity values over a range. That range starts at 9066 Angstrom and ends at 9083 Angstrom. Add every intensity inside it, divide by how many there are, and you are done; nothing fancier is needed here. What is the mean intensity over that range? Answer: 1.155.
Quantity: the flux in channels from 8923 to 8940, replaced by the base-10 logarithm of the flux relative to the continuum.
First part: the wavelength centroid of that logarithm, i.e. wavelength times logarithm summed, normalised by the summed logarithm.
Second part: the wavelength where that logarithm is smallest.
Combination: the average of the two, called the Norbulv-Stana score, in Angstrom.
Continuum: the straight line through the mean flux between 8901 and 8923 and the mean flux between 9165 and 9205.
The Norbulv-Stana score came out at 8928.2 Angstrom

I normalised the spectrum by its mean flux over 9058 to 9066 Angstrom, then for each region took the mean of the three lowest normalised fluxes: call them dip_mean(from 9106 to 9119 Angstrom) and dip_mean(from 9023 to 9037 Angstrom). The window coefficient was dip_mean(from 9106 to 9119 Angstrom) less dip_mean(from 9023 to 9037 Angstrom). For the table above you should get -0.03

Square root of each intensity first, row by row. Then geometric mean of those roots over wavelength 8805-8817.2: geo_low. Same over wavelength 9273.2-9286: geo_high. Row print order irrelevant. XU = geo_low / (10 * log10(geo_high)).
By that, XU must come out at 8.1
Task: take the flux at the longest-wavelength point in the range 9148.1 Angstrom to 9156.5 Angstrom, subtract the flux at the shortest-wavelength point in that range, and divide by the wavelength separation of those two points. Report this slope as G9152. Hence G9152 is 0.0016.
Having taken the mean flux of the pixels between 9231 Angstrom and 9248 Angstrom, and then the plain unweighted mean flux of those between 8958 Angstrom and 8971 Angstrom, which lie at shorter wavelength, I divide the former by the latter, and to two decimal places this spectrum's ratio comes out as 0.84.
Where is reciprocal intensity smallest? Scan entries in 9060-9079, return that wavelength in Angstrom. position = 9077.77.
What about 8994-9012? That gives 8994.54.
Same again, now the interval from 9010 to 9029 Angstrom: 9025.66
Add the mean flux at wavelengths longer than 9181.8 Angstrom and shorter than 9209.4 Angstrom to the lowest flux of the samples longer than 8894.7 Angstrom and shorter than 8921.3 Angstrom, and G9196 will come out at 2.28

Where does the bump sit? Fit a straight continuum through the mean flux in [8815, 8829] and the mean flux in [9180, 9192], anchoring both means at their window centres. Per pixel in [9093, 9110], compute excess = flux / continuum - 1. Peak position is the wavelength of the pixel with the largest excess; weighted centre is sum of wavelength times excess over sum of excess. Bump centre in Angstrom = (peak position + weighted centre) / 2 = 9102.7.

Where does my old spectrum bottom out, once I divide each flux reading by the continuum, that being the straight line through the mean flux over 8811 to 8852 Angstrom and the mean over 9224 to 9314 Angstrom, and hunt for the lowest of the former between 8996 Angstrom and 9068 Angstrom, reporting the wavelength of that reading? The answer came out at 9004.91 Angstrom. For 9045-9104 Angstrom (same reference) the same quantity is 9069.41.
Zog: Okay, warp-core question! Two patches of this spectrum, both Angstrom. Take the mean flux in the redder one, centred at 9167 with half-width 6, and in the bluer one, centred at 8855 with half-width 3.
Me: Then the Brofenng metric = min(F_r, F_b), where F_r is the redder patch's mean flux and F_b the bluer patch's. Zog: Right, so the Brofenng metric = 1.10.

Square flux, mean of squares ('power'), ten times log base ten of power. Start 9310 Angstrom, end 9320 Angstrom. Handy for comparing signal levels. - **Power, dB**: 1.4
